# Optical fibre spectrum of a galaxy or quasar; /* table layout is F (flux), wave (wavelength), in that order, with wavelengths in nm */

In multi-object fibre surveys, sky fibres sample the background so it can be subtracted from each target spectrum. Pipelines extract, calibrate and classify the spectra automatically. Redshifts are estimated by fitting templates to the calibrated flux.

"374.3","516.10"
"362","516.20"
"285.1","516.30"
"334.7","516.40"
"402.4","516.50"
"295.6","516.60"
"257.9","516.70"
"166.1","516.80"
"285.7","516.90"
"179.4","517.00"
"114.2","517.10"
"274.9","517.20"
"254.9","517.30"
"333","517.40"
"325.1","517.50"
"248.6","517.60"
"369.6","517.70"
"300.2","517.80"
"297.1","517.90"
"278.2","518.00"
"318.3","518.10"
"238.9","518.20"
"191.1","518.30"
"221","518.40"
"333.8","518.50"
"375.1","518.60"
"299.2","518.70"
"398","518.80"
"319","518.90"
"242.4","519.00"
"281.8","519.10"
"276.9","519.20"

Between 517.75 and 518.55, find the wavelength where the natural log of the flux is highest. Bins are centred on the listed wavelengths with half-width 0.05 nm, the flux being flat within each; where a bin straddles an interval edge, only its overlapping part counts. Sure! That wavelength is 518.50 nm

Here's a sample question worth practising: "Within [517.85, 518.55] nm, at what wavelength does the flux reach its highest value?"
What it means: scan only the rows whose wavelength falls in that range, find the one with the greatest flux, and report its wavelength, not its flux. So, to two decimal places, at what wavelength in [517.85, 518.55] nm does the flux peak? 518.50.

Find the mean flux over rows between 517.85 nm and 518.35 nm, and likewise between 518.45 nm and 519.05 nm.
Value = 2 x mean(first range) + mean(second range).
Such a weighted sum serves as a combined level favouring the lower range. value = 857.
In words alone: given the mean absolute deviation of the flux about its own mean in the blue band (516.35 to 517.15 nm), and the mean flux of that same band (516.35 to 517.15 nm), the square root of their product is 139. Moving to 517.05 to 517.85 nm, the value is 123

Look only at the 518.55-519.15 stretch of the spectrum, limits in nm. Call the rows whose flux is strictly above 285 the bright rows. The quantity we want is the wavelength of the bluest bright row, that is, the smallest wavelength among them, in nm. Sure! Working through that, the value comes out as 518.60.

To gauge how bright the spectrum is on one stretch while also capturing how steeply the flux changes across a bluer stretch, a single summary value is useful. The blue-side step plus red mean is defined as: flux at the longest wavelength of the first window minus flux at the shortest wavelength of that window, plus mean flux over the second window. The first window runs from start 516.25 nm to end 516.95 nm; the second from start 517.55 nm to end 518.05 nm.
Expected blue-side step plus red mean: 299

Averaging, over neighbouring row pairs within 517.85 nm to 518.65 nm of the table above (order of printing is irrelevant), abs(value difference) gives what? 53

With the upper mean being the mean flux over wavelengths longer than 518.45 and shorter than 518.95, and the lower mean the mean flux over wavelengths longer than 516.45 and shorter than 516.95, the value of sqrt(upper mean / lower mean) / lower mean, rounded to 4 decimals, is 0.0039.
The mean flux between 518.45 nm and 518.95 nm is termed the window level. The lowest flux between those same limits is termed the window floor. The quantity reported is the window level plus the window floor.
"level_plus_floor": 644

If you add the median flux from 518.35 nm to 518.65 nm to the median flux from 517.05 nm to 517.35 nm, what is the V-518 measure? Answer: 589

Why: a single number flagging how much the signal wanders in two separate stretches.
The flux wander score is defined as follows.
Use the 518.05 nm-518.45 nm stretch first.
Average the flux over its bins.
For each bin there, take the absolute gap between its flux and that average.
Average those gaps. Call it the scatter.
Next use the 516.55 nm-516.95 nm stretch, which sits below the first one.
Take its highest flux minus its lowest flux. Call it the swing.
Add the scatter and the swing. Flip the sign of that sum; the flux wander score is -167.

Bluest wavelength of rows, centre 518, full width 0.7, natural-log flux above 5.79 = 517.70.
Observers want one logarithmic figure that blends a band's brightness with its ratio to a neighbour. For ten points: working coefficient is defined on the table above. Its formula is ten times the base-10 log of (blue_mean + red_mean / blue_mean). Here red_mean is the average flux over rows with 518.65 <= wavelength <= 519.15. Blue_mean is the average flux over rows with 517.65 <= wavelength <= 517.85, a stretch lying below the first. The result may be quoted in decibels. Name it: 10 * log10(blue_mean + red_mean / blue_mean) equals 25.3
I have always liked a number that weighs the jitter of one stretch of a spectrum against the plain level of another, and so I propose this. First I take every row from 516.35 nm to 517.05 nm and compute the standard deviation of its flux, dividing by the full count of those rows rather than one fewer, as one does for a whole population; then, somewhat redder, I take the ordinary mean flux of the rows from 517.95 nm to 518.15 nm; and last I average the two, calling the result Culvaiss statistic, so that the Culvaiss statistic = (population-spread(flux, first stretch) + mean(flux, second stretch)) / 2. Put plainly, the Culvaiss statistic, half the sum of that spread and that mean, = 188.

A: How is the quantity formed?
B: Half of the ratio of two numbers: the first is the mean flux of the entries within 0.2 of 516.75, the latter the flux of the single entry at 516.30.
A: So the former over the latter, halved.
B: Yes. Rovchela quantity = 0.44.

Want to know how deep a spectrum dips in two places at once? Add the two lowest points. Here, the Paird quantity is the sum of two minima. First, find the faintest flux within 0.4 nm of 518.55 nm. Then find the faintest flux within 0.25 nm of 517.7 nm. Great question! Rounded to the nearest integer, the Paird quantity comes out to 440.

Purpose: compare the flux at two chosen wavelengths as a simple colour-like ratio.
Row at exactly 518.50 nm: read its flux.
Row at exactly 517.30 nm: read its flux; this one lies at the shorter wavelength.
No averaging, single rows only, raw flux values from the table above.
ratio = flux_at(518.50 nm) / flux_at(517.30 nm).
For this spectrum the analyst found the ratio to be 1.3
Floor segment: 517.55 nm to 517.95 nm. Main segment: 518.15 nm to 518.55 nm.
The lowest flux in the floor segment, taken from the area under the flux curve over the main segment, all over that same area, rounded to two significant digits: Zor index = -1.5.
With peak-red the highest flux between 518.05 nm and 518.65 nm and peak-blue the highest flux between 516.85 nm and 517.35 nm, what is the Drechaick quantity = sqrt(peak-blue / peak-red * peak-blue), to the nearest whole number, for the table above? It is 15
